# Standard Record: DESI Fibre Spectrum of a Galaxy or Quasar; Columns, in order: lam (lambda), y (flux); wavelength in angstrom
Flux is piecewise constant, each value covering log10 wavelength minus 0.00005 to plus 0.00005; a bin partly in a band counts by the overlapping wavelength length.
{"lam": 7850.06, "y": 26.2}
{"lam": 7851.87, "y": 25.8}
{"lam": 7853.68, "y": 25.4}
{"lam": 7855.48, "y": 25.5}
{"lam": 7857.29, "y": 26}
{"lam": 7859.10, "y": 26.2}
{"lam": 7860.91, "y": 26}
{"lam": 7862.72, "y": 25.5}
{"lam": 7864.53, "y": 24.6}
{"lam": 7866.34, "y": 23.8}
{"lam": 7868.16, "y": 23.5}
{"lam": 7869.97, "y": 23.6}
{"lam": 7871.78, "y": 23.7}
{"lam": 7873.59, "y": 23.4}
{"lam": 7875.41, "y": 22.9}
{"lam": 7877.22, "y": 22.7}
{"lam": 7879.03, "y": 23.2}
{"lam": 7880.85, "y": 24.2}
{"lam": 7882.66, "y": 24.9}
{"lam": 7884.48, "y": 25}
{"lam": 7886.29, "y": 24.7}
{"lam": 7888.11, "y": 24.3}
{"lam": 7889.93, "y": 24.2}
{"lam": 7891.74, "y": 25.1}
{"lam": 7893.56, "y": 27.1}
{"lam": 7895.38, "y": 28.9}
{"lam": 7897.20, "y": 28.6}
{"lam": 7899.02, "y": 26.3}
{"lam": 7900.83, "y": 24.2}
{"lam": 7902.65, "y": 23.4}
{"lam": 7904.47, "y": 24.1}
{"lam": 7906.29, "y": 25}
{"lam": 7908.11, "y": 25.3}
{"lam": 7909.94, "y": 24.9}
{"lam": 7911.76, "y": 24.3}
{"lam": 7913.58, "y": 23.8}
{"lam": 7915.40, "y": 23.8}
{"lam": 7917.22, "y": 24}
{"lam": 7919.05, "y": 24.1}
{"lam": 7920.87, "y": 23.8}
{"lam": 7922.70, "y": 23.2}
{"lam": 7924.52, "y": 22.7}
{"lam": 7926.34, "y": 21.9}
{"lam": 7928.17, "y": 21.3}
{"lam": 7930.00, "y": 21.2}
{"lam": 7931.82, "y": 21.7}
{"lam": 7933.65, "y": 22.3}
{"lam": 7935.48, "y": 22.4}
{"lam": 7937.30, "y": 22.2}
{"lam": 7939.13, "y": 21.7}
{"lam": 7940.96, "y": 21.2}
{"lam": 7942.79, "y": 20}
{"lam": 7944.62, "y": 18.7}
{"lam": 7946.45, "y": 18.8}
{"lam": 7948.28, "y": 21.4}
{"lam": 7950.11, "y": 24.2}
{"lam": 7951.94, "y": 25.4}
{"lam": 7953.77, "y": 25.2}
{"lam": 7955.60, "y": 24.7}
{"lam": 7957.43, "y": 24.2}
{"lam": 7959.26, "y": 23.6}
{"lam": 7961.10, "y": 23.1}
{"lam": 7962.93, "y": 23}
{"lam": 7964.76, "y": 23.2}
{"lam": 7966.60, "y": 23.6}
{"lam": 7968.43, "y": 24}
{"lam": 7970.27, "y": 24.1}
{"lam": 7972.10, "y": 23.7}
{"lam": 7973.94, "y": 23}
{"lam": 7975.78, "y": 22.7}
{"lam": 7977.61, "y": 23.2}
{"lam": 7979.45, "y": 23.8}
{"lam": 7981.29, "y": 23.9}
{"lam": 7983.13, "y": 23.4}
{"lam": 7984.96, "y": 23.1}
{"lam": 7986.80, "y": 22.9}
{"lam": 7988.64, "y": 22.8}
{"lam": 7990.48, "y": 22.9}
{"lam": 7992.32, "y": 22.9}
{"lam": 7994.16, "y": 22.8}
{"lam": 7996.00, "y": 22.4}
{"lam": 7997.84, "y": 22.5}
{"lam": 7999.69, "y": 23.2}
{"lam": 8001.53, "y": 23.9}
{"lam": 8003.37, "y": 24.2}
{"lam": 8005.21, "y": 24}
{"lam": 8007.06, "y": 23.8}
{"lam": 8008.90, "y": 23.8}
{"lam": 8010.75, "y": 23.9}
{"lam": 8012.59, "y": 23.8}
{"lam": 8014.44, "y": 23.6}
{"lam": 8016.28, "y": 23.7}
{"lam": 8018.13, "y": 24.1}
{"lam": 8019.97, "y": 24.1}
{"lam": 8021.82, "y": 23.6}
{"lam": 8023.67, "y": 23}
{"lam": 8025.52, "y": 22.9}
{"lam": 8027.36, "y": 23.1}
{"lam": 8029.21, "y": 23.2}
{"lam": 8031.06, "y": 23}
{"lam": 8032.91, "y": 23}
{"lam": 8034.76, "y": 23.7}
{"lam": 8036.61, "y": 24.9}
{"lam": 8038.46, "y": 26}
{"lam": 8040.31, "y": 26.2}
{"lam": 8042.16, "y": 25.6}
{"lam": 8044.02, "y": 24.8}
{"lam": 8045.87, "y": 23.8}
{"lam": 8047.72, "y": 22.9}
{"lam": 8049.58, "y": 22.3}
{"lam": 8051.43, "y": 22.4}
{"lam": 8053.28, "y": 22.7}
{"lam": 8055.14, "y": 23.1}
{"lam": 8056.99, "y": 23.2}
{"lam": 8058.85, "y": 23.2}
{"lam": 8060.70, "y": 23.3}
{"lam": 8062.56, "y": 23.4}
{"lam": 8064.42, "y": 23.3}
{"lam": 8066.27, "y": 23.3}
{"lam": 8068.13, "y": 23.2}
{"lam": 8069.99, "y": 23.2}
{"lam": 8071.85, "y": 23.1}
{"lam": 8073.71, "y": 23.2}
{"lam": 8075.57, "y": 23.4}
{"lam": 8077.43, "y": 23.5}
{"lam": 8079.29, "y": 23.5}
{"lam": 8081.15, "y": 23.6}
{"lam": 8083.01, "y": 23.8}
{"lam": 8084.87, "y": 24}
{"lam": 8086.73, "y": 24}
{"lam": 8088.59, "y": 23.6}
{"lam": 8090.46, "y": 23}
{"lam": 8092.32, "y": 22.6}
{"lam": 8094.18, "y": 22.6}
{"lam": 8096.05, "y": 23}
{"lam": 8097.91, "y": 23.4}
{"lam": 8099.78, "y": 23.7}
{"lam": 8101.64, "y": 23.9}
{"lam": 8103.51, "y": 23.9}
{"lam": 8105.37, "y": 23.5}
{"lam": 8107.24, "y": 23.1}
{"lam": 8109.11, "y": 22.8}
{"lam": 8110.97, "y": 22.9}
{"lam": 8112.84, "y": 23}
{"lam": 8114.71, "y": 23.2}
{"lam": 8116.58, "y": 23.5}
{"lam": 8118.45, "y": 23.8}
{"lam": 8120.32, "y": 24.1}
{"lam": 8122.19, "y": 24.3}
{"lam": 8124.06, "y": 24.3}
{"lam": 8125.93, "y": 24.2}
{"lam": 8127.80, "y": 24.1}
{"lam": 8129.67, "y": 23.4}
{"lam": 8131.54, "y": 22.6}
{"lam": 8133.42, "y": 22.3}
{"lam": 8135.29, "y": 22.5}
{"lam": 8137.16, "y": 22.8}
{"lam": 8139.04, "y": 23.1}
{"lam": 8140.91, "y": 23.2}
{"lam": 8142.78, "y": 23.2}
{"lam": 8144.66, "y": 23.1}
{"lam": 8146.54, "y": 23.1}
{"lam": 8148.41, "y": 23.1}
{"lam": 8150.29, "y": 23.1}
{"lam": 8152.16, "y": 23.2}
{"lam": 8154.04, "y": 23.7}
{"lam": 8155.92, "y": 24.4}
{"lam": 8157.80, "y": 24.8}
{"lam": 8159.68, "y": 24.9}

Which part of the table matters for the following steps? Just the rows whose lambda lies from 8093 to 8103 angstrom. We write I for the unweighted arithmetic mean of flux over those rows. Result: 23.3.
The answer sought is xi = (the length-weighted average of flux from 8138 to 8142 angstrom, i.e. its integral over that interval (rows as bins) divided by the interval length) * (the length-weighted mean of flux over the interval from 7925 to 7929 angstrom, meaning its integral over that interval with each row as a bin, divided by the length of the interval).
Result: 503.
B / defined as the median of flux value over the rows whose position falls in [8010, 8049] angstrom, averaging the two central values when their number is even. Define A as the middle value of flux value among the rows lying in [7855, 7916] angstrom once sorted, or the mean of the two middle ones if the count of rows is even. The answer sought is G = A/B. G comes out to 1.03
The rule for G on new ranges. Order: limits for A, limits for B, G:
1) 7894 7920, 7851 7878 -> 0.99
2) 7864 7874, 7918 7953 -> 1.08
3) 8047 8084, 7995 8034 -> 0.98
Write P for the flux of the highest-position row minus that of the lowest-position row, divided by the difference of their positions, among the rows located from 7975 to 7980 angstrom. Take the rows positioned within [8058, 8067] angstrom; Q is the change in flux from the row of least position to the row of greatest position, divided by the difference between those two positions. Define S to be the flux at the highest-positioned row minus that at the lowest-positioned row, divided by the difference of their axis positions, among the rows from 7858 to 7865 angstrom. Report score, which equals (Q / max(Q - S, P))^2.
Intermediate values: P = 0.3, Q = 0.01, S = -0.295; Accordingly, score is 0.00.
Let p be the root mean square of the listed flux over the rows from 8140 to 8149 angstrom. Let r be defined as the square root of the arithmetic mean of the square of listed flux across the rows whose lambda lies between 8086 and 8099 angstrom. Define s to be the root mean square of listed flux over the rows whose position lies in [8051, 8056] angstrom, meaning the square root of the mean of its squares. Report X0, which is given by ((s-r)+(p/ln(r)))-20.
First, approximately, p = 23.1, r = 23.2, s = 22.7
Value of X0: -13.1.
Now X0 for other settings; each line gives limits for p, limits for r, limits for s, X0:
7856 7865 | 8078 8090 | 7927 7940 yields -13.8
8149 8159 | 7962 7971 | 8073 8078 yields -12.7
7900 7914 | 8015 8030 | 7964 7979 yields -12.3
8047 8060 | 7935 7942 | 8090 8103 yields -11.3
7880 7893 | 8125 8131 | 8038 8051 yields -11.6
